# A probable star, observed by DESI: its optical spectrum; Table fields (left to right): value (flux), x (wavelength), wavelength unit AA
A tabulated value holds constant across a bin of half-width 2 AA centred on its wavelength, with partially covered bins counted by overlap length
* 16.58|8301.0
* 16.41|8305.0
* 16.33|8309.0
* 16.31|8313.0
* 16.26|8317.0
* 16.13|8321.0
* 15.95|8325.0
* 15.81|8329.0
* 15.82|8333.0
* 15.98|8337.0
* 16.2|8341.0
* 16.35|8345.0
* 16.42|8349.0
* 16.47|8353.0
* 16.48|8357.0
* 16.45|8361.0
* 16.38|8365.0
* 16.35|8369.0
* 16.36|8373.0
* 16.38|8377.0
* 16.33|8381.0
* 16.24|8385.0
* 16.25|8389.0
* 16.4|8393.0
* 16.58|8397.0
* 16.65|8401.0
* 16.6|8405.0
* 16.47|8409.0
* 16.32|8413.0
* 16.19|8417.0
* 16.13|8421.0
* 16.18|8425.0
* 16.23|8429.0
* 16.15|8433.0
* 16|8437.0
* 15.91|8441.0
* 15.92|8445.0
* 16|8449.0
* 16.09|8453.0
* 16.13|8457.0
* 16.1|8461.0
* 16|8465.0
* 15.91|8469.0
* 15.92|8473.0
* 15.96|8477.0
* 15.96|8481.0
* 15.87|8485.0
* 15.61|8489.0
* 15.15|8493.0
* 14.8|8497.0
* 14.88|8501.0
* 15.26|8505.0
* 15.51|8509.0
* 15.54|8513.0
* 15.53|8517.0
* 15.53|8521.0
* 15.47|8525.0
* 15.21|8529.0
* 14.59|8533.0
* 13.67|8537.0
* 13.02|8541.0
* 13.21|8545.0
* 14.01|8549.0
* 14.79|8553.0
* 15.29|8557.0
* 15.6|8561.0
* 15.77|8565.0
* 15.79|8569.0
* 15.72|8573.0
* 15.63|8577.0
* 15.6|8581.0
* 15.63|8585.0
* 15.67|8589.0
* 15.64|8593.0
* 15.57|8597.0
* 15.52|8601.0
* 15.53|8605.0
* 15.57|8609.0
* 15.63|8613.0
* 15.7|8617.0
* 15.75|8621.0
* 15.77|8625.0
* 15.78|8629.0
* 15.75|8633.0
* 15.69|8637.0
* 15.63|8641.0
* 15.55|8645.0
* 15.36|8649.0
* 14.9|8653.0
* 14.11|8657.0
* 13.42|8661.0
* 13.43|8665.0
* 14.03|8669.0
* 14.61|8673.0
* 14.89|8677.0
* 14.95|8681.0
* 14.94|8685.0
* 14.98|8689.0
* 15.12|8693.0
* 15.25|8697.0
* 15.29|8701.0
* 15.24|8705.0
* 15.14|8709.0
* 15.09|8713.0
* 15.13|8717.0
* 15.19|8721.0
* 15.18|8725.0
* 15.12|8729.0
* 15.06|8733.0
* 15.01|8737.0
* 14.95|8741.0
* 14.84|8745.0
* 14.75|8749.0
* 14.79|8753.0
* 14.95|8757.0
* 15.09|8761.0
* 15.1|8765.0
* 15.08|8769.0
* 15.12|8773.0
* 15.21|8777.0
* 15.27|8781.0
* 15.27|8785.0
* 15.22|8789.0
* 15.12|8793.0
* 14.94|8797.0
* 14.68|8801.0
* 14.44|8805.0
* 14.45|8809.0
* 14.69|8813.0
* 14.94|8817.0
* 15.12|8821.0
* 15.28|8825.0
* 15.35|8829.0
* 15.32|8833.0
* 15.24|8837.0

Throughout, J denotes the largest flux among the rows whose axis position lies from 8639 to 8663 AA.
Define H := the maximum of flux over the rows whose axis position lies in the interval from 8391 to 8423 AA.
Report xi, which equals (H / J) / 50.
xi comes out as 0.0213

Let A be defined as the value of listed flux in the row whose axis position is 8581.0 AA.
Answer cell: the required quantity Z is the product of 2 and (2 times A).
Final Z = 62.4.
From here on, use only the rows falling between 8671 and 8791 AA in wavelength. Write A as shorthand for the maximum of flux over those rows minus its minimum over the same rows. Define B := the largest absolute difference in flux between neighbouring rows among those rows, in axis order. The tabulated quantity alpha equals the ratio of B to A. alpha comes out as 0.41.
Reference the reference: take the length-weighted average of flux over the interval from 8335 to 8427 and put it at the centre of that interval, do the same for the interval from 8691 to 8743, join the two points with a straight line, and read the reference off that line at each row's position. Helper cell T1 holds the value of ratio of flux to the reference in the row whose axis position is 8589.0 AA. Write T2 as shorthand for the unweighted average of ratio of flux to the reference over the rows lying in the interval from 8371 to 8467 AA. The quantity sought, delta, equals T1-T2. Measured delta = 0.00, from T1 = 1.00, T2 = 1.00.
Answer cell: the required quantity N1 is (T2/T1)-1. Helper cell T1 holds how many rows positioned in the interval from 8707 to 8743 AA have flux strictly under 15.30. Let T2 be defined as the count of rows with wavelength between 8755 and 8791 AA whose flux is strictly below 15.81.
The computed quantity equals 0.00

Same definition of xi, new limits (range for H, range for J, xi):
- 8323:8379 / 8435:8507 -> 0.0204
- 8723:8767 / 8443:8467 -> 0.0188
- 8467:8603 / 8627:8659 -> 0.0202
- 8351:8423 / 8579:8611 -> 0.0213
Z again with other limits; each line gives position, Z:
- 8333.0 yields 63.3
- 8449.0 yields 64.0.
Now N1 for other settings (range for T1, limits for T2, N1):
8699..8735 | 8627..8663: 0.00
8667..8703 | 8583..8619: 0.00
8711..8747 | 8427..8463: -1.00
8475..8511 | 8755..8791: 1.25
